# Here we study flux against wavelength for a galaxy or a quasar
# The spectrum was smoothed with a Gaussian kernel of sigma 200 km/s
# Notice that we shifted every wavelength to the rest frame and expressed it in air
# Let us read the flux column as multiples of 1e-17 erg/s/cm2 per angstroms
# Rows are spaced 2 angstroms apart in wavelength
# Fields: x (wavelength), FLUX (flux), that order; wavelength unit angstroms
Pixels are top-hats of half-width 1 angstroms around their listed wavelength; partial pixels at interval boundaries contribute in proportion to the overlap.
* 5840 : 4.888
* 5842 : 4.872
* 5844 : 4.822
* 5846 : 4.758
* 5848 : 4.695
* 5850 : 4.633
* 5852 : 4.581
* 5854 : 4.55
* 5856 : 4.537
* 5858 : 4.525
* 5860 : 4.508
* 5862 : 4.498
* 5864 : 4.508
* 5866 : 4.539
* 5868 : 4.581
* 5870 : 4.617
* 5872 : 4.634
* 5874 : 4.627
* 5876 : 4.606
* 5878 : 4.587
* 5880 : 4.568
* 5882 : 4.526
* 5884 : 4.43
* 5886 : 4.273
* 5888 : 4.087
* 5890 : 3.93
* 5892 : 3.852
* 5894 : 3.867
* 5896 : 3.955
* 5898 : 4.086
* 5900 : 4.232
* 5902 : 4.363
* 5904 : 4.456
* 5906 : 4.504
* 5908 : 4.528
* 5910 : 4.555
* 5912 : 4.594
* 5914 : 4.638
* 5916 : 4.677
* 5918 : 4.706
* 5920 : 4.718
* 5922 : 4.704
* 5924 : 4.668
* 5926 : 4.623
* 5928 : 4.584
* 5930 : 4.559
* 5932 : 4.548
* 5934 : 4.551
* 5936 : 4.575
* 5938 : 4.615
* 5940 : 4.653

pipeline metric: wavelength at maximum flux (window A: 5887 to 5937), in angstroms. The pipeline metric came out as 5920 angstroms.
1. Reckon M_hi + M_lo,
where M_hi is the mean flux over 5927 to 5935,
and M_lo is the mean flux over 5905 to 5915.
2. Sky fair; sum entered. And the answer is 9.1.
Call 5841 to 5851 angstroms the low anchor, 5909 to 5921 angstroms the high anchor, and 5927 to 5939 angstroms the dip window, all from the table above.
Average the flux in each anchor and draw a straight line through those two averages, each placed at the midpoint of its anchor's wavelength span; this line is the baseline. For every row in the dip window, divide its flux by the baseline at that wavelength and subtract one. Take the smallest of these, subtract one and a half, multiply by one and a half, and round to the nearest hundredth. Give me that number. -2.27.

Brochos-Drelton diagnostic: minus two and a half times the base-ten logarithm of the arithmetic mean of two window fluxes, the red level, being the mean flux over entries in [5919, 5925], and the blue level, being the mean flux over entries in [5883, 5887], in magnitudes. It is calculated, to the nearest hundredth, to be -1.64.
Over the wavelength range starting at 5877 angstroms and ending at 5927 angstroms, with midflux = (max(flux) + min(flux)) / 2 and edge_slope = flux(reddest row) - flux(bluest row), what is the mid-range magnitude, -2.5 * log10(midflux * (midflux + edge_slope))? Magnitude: -3.17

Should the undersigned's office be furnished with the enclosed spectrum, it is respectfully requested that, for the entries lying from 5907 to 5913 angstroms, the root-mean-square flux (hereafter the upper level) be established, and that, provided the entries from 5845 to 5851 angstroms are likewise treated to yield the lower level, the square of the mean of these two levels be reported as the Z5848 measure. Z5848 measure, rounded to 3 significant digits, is 21.4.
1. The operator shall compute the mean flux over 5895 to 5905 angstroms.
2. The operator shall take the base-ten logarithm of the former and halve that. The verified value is 0.313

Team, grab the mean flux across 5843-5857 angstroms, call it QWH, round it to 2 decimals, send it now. 4.65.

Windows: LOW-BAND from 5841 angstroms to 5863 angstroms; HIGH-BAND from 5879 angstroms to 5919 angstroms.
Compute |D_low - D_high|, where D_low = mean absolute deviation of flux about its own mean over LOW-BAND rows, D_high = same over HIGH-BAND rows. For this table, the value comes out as 0.13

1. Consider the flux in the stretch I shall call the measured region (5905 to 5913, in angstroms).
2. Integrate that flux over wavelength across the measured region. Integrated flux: 36.4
